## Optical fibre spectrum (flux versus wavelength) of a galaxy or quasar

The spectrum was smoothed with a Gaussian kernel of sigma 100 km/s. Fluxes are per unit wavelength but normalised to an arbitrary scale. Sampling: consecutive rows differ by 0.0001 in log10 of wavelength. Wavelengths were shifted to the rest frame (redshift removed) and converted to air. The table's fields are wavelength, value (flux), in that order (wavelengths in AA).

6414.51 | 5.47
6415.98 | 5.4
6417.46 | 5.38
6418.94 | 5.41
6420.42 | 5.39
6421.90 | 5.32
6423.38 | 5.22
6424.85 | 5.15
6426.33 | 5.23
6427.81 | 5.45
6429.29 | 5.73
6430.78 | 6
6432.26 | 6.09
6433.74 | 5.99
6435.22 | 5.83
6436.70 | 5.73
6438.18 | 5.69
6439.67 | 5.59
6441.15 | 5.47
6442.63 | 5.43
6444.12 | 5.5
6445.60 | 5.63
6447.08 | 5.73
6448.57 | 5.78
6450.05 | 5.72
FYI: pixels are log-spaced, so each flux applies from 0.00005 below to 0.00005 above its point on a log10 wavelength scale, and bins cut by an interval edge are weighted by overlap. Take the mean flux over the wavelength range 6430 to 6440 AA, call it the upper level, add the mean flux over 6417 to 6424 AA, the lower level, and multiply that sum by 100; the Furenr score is 1119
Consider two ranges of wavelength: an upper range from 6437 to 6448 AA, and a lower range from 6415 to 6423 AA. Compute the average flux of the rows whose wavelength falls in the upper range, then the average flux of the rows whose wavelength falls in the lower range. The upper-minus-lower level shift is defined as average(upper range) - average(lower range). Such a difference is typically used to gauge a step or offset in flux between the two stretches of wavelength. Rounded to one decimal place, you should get 0.2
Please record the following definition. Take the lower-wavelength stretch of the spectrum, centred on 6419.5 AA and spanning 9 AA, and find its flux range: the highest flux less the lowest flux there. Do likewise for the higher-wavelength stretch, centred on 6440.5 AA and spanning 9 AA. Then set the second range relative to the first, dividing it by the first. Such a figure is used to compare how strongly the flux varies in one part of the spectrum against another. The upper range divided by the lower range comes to 1.6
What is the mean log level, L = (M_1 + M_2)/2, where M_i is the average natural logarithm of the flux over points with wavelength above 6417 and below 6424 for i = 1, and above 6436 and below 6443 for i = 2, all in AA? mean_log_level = 1.70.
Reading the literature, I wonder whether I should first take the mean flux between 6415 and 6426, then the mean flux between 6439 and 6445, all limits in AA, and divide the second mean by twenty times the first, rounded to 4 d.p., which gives 0.0516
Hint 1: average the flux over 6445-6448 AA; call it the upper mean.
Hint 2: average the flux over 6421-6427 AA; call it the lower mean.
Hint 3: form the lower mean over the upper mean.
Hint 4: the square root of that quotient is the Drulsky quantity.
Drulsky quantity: 0.96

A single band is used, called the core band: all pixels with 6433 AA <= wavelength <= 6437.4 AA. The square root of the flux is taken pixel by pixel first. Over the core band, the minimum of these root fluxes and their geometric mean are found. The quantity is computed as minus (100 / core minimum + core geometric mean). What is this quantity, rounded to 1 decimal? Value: -44.2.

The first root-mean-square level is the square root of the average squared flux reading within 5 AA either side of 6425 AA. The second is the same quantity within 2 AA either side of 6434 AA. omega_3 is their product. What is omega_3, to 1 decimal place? 32.0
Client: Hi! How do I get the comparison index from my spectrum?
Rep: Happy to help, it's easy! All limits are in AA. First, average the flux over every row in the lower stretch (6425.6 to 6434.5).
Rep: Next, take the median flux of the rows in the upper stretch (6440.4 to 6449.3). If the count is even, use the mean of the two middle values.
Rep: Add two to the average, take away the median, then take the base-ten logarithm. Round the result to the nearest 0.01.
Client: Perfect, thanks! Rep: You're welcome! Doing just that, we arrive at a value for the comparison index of 0.34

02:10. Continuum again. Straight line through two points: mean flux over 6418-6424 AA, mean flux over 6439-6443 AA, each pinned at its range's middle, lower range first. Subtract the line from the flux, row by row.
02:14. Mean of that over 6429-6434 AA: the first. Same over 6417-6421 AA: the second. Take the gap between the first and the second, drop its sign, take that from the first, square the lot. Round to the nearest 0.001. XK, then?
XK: 0.006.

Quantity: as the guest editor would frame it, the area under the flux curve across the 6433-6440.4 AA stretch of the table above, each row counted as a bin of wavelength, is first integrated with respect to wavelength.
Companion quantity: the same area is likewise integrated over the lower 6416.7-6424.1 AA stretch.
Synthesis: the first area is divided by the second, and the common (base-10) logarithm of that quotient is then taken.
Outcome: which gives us 0.0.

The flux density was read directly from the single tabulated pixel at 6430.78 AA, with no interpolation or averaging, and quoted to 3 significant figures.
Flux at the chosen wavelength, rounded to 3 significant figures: 6.00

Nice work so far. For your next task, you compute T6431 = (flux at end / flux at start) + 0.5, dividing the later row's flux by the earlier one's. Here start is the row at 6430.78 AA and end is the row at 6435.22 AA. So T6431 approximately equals 1.47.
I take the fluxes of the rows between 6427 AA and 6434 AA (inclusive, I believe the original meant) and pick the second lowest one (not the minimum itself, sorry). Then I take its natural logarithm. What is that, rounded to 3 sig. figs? 1.75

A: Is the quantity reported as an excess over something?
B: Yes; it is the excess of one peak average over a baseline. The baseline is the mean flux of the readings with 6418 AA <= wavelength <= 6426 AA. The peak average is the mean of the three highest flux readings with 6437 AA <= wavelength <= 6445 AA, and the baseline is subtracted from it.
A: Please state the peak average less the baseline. 0.30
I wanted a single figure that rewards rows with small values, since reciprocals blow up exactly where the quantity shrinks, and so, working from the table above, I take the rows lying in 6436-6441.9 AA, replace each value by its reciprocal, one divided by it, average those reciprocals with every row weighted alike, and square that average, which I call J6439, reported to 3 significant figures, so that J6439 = 0.0317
